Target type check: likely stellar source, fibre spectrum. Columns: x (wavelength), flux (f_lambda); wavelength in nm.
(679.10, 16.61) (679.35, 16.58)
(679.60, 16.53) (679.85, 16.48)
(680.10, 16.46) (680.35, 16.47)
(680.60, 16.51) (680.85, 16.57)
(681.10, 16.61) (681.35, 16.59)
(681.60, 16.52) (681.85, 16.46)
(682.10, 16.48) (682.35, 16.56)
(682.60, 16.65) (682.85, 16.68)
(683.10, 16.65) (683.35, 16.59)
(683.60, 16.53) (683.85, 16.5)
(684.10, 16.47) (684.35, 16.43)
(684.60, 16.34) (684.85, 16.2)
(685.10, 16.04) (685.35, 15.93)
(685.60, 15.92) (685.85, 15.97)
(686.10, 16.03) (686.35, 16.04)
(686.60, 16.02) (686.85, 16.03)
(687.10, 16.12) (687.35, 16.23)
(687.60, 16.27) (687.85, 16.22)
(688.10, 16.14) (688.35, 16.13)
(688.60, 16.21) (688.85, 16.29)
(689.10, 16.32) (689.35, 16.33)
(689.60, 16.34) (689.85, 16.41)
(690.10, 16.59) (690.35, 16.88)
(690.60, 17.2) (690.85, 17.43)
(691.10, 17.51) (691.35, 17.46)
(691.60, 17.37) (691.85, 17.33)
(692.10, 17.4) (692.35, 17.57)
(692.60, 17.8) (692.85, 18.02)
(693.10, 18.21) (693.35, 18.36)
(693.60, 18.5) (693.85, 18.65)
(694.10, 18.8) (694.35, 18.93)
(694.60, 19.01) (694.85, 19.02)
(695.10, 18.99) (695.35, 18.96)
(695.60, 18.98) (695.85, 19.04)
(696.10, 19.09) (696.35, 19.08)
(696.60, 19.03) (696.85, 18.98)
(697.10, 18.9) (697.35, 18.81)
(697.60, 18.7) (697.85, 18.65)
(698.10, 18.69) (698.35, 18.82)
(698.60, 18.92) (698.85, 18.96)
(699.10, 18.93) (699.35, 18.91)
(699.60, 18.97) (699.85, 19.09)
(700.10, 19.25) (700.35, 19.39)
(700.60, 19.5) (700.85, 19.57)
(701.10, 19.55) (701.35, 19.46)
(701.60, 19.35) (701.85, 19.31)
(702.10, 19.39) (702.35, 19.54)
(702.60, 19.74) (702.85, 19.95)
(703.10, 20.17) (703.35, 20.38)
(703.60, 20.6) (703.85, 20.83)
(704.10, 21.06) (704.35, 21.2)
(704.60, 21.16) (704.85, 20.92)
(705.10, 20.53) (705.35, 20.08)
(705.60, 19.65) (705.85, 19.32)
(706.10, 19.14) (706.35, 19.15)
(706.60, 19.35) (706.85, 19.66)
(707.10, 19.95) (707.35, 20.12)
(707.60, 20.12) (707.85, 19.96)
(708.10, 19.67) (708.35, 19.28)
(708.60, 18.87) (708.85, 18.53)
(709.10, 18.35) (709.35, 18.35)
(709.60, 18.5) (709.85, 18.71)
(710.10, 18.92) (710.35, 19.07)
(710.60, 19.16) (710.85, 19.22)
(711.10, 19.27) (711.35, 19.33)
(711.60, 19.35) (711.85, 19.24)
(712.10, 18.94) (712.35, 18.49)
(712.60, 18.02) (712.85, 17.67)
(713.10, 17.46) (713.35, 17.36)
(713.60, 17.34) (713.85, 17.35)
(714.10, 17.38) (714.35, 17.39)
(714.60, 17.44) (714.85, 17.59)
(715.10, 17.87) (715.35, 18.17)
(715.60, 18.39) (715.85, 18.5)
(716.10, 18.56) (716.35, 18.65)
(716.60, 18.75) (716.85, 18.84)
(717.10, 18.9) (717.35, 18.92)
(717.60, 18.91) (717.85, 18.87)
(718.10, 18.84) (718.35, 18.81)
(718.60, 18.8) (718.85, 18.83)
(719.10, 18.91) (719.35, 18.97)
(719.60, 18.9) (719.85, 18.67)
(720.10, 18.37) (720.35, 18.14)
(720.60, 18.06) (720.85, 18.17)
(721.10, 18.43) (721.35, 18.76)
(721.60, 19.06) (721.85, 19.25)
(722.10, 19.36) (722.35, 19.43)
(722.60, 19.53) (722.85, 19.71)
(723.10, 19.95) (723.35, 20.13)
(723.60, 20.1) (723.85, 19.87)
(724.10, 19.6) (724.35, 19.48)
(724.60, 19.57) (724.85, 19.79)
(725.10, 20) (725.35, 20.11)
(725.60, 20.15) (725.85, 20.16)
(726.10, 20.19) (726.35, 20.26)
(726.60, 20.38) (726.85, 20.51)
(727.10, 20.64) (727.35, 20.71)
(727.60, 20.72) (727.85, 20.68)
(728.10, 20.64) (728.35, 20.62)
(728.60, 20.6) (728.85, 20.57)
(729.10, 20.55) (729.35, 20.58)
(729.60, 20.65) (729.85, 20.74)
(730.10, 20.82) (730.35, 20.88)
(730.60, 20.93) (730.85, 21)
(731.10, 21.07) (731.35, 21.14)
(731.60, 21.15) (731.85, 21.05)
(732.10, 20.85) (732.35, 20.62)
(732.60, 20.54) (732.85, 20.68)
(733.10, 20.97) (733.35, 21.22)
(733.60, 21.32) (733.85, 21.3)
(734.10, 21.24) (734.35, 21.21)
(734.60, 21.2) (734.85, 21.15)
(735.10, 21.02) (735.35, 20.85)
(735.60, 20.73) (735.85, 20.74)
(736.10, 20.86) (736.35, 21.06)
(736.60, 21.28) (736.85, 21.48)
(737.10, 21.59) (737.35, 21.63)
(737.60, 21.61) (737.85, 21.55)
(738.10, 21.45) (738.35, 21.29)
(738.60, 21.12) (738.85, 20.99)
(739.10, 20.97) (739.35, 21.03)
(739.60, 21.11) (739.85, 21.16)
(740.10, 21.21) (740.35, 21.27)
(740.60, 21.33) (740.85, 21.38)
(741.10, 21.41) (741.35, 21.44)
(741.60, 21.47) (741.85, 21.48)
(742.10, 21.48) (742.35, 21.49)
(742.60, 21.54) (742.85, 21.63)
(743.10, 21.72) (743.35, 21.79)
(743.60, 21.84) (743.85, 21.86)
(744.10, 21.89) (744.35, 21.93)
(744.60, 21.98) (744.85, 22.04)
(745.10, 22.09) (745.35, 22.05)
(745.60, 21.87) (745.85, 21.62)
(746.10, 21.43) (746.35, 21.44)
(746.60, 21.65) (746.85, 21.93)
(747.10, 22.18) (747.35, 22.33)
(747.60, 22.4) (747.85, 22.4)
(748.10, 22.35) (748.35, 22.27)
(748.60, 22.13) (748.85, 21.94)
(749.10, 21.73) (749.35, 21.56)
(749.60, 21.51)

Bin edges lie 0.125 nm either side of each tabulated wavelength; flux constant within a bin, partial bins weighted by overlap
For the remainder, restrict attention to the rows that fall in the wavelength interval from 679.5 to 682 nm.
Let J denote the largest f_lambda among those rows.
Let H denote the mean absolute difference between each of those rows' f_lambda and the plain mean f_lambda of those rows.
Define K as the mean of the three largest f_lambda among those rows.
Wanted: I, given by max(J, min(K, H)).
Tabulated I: 17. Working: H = 0.0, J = 16.61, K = 16.6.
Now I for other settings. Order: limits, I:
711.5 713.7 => 19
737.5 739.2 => 22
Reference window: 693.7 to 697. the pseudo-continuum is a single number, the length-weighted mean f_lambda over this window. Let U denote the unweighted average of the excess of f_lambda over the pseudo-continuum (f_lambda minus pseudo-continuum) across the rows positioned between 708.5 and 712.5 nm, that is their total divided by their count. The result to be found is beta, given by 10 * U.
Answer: -1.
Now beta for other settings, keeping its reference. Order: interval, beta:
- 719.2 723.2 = 0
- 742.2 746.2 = 28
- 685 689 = -29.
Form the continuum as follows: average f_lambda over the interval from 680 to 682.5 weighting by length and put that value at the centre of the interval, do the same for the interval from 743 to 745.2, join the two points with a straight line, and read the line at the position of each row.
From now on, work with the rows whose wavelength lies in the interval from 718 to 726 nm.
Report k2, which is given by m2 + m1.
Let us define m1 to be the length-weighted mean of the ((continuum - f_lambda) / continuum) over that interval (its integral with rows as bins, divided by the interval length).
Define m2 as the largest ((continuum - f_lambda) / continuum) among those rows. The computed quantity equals 0.130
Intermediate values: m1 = 0.038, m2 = 0.092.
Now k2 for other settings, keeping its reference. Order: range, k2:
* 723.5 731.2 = 0.040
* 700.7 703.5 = -0.131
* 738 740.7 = 0.039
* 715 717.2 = 0.131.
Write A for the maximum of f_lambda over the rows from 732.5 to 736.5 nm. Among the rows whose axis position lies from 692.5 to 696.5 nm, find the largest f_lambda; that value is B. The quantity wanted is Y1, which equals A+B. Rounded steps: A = 21.32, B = 19.09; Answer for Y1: 40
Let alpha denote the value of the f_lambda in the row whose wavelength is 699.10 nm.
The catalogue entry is 18.93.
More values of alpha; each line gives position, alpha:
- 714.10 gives 17.38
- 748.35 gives 22.27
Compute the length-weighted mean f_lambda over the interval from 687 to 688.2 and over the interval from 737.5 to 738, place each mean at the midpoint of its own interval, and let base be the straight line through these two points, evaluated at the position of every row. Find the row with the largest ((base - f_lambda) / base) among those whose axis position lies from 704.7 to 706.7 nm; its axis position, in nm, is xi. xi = 706.35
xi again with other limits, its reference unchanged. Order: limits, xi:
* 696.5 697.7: 697.60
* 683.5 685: 684.85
